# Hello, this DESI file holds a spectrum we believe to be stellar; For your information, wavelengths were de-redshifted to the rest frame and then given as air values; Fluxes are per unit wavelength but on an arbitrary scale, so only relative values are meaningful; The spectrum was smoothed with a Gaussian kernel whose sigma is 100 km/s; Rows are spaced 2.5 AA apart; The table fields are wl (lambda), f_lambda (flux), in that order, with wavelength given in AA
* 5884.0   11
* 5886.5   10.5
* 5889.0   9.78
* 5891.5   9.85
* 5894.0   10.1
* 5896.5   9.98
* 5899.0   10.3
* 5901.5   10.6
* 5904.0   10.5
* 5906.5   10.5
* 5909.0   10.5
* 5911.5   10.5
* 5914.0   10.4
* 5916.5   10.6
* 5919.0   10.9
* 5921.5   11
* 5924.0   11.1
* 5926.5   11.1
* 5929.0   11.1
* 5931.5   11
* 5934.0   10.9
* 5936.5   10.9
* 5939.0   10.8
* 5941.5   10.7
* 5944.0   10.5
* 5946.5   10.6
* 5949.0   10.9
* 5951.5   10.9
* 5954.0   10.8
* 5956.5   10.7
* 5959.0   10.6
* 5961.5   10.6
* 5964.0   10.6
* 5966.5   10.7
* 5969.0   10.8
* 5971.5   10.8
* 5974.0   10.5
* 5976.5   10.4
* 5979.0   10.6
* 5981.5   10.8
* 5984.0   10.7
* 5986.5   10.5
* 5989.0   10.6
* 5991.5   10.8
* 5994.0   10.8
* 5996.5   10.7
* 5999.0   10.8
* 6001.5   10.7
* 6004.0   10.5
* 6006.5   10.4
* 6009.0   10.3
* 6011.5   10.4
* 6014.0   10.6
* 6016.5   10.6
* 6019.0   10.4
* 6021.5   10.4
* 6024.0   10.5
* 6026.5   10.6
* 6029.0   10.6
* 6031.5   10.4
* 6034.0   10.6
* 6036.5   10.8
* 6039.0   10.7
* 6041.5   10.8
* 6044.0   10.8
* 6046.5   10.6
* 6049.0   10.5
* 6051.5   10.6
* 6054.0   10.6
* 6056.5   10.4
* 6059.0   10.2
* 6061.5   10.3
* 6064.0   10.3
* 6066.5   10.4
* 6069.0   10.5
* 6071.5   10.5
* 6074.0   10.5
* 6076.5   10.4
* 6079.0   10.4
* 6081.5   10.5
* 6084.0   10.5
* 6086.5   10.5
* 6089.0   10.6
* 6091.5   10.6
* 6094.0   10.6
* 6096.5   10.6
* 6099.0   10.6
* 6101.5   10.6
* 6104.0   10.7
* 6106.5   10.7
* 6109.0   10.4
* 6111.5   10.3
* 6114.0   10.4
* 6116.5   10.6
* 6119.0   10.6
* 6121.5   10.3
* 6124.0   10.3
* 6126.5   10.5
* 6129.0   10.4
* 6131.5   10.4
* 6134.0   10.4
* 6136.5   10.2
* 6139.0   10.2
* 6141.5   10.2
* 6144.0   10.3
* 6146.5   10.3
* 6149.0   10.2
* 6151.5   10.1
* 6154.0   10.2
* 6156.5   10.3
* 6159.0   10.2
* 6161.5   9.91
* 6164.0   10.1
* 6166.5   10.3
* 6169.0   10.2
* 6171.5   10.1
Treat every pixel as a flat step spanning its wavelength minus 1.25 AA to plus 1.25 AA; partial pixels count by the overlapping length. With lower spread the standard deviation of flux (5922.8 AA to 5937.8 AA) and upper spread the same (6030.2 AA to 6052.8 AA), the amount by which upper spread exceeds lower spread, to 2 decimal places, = 0.04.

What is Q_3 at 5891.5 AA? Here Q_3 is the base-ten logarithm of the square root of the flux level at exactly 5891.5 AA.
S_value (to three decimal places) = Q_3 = 0.497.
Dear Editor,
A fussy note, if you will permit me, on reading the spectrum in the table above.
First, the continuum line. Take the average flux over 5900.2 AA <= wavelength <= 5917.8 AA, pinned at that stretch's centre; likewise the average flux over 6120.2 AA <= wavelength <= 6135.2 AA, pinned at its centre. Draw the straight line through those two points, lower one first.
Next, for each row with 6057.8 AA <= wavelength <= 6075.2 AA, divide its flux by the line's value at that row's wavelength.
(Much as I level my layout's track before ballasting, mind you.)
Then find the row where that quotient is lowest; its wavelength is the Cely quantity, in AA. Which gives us 6059.0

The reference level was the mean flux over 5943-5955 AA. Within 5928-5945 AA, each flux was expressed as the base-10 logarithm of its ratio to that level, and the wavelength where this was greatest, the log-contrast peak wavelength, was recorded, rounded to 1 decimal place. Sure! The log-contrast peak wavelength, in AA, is 5929.0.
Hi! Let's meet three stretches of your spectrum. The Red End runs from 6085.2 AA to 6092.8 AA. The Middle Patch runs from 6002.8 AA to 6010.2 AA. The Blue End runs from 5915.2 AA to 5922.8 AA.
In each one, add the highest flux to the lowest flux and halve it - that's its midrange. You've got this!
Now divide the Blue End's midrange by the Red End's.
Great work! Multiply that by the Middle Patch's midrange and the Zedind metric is 10.65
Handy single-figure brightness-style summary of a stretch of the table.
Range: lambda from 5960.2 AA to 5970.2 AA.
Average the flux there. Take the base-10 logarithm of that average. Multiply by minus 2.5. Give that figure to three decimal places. -2.571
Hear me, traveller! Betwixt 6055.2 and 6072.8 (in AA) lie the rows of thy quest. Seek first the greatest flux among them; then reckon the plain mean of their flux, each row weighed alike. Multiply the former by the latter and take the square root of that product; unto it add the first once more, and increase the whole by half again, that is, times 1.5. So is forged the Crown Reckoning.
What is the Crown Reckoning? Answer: 31.4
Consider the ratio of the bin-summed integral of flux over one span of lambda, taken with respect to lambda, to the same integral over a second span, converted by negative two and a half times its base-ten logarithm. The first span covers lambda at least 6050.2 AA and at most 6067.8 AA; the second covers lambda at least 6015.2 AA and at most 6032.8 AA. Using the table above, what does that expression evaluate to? 0.01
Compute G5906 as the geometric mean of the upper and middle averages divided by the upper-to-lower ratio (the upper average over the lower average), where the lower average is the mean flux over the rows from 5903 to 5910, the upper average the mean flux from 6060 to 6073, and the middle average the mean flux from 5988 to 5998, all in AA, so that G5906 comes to 10.7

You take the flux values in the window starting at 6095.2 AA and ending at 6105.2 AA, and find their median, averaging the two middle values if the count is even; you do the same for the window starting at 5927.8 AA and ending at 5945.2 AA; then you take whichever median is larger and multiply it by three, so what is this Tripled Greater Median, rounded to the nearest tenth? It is 32.7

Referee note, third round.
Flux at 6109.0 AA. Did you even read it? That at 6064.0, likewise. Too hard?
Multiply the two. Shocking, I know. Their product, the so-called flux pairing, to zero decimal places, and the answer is 107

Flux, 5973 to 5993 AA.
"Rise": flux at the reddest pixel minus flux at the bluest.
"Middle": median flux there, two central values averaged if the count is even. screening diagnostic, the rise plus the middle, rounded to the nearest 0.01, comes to 10.90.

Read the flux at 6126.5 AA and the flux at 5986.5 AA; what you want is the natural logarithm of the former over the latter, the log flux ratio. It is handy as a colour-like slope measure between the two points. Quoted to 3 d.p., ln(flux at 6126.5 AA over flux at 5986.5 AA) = 0.000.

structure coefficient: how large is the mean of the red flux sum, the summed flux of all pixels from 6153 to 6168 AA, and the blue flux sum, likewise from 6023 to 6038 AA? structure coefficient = 62.3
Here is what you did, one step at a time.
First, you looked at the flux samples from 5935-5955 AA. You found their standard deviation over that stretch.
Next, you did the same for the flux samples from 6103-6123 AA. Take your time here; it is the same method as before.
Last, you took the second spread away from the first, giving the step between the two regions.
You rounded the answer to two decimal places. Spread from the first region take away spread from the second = -0.02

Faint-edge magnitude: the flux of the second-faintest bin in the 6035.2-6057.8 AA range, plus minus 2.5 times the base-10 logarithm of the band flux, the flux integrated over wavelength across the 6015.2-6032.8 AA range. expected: 4.8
